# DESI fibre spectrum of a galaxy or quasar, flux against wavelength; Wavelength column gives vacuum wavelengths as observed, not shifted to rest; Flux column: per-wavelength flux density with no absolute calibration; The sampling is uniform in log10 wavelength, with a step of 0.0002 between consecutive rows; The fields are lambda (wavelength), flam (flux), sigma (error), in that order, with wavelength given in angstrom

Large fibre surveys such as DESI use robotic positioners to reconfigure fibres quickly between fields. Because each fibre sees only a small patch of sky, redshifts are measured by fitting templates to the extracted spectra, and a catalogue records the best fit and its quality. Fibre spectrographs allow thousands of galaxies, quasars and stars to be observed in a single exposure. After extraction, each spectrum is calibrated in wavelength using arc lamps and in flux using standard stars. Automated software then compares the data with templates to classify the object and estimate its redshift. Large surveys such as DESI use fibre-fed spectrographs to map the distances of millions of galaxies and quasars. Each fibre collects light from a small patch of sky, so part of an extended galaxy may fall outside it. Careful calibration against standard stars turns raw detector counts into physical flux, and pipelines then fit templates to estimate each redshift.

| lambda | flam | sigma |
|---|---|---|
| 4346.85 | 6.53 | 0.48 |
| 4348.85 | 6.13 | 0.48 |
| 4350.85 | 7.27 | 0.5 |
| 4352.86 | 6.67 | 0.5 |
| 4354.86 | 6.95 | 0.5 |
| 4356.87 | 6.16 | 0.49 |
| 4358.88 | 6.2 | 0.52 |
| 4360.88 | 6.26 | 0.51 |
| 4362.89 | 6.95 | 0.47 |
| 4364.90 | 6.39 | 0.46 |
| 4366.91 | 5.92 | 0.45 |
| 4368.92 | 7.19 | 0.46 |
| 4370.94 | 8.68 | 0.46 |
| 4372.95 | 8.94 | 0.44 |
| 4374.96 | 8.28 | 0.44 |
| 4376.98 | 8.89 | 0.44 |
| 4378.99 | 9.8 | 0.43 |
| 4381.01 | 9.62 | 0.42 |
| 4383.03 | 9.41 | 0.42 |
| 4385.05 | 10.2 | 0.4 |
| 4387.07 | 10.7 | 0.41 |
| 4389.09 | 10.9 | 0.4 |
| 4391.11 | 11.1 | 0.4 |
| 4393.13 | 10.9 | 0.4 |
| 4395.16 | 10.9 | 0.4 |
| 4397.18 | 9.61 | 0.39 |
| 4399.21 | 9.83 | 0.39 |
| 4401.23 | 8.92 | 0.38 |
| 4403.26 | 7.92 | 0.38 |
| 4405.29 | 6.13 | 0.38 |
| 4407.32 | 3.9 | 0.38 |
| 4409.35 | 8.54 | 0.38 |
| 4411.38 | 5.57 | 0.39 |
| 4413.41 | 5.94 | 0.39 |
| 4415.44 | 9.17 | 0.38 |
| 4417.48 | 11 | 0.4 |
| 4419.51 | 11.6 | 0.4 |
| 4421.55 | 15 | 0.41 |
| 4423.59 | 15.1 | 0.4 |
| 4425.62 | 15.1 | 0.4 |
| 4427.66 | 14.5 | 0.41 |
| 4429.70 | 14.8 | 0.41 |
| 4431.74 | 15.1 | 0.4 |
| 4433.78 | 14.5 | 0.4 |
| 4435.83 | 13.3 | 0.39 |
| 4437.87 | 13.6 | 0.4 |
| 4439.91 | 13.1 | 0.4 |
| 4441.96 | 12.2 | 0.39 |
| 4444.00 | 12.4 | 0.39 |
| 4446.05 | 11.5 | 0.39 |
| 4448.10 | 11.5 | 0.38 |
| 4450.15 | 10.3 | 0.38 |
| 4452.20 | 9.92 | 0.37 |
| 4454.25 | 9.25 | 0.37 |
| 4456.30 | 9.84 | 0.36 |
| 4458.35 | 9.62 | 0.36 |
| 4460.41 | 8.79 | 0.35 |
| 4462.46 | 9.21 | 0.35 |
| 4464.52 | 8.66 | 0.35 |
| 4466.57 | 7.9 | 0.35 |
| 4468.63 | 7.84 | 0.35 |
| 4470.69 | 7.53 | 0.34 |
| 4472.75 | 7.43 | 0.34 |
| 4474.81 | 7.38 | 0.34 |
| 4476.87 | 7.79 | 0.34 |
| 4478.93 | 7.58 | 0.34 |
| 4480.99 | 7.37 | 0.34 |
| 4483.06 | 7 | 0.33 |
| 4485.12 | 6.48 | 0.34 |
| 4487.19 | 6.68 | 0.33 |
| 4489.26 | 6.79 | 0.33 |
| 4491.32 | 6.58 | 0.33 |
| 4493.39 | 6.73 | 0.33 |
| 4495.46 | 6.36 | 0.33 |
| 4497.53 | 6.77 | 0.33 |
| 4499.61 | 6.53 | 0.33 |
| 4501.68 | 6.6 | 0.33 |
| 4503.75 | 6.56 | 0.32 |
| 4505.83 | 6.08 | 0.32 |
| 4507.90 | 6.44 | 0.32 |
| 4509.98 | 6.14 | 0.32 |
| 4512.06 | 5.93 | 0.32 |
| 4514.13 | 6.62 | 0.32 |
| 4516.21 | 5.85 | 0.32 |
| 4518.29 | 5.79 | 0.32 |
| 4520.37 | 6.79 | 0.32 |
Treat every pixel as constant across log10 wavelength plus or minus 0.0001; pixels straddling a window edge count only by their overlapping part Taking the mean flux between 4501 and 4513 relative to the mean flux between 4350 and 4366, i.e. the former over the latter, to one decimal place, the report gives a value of 1.0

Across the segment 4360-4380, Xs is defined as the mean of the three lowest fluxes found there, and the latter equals 6.2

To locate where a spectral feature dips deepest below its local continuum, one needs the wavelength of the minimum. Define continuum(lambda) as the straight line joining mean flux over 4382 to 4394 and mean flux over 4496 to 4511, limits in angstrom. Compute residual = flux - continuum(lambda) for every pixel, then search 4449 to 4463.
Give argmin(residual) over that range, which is 4460.41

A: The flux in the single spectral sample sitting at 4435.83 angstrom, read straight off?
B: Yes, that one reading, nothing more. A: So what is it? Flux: 13.3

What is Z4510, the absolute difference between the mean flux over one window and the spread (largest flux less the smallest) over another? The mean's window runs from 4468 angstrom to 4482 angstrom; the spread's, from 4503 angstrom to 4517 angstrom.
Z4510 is 6.8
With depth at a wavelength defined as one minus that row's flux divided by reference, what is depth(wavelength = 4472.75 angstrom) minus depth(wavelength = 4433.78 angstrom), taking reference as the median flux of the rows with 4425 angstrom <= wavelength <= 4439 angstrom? 0.5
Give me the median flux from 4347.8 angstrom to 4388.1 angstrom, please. 7.2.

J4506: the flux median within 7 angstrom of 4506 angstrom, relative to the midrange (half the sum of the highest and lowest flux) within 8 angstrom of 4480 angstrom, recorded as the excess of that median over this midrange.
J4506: -1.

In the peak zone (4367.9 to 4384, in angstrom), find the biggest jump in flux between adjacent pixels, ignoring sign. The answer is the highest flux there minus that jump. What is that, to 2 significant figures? 8.3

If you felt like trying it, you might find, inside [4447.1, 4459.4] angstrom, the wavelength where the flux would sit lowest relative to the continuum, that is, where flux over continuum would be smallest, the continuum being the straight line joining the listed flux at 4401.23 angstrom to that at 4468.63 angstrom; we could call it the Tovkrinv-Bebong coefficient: 4454.25 angstrom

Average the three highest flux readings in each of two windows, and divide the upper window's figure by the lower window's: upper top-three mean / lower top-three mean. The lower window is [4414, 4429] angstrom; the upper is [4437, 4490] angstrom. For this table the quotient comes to 0.87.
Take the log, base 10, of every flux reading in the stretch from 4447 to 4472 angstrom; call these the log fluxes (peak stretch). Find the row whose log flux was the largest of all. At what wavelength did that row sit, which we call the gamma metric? 4448.10 angstrom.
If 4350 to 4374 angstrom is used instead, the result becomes 4372.95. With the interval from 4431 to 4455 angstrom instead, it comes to 4431.74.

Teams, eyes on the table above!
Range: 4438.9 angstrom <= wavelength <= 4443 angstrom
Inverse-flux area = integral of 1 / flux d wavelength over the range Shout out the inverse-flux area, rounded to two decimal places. 0.32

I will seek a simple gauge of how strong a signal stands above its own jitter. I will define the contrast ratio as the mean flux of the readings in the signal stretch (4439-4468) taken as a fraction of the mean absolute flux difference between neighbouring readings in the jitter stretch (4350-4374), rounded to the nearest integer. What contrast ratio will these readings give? 17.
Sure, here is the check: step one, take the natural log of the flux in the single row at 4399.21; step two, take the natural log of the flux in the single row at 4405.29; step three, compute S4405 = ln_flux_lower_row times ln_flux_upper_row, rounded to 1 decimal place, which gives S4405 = 4.1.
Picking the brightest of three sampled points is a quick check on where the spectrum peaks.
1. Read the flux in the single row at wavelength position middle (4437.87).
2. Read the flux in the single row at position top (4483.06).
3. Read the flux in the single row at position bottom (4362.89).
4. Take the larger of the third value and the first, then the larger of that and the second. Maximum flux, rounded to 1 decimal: 13.6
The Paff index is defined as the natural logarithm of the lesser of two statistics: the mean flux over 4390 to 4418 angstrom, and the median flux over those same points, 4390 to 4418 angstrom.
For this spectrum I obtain 2.14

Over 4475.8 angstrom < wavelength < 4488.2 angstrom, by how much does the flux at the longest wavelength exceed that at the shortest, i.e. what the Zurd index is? -1.1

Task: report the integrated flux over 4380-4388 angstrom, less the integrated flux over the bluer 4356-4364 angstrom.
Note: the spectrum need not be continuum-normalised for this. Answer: 29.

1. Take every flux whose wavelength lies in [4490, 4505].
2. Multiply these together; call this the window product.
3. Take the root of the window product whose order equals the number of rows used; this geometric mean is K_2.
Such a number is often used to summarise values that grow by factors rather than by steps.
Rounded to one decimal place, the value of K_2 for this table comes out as 6.6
